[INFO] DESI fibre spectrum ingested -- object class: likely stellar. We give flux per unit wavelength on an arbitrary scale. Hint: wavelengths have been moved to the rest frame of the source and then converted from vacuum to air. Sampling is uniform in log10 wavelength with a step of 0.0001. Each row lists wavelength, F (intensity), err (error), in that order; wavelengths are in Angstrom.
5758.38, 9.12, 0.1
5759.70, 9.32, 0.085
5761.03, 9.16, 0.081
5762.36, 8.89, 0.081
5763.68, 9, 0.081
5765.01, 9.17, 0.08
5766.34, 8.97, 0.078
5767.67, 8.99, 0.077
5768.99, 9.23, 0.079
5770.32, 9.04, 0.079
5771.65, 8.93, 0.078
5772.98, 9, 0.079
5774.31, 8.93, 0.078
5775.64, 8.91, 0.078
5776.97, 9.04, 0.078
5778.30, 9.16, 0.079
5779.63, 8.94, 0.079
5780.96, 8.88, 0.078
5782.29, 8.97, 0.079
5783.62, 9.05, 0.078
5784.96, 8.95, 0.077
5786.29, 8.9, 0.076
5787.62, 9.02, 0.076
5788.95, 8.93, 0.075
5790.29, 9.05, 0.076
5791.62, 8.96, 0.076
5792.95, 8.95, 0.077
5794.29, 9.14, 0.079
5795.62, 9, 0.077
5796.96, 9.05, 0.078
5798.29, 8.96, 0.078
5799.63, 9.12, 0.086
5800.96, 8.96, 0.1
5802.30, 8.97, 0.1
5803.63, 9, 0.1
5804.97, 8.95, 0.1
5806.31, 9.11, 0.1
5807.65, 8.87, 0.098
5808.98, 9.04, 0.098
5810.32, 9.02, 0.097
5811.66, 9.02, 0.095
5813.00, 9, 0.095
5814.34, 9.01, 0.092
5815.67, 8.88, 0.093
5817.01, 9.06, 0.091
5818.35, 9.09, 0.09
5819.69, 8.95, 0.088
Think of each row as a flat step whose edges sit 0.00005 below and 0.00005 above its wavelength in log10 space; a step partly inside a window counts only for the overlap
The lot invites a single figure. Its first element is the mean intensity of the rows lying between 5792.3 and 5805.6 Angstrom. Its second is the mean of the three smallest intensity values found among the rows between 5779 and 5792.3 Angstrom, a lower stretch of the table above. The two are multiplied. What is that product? 80.2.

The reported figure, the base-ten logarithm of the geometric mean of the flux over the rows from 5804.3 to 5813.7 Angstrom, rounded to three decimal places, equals 0.954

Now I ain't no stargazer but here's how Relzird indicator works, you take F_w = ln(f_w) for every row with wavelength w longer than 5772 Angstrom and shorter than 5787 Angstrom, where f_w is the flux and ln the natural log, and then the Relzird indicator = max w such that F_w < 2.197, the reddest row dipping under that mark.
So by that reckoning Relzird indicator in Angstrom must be 5786.29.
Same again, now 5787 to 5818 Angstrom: 5815.67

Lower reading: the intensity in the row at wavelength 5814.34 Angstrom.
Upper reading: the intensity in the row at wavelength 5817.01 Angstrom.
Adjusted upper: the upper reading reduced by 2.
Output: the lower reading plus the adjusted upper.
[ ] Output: 16.1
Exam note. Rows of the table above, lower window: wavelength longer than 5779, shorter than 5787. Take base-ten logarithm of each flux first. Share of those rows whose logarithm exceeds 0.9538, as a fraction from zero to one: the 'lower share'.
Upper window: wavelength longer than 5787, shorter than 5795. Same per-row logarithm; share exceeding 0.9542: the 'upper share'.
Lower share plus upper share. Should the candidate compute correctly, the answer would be 0.7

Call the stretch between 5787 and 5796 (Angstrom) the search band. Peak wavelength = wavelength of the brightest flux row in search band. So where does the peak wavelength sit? 5794.29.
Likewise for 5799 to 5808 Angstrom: 5799.63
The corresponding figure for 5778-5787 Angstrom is 5778.30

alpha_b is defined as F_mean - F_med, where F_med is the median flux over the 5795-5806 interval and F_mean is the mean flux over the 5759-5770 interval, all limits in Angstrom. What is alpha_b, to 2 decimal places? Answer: 0.11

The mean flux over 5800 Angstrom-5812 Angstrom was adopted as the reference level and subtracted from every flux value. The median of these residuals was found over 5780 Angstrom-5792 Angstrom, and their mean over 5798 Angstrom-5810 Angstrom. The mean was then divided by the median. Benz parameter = -0.1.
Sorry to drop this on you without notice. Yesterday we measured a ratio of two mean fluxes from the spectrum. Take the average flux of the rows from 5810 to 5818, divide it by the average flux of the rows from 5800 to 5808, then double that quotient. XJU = 2.00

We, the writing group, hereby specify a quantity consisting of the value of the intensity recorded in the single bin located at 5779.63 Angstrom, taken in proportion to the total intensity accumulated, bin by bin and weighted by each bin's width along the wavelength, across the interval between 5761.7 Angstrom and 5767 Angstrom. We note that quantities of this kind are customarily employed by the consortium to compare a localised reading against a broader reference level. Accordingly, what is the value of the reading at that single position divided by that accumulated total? 0.187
